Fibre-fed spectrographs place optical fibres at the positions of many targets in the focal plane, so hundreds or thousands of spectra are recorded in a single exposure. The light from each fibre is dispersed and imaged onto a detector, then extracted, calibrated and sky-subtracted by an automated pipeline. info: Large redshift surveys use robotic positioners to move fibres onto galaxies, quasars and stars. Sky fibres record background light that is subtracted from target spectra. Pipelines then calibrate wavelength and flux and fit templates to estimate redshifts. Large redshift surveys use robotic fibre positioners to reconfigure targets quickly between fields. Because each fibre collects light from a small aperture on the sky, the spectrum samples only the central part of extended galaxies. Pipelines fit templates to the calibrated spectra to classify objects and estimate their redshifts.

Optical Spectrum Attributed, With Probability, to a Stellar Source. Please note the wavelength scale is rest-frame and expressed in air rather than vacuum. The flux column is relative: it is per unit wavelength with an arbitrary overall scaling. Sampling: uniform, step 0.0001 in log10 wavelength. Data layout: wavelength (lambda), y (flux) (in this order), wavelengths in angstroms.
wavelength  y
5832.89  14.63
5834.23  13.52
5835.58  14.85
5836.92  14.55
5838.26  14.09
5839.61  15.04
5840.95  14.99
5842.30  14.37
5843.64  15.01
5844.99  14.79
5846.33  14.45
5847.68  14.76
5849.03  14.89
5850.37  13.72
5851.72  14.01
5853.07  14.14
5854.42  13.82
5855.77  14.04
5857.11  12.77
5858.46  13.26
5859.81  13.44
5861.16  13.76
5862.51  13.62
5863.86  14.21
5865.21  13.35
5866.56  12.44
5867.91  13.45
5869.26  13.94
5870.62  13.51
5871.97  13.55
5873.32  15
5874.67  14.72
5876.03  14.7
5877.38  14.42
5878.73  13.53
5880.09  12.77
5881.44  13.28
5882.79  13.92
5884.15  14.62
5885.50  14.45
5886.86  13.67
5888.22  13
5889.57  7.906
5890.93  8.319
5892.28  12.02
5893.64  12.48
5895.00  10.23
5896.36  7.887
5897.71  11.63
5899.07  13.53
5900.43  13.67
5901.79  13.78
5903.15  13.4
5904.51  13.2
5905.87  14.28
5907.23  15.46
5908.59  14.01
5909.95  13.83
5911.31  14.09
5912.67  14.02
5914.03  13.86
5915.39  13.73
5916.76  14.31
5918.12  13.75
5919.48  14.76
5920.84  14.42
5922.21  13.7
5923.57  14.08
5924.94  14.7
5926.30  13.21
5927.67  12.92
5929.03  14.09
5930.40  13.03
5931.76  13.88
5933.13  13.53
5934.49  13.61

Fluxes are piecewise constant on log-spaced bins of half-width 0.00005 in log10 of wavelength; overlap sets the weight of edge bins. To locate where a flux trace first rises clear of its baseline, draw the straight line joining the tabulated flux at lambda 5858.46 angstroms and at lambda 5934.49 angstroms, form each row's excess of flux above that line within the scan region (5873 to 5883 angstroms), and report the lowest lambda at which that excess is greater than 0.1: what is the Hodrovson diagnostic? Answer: 5873.32 angstroms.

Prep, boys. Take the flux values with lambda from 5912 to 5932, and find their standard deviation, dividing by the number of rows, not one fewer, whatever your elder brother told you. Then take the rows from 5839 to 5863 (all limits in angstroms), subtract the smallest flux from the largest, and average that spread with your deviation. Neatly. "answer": 1.4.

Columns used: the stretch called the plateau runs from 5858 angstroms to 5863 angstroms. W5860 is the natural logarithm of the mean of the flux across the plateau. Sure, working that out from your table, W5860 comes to 2.604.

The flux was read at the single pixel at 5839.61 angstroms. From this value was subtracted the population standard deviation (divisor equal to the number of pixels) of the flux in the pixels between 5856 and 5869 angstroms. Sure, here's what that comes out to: 14.5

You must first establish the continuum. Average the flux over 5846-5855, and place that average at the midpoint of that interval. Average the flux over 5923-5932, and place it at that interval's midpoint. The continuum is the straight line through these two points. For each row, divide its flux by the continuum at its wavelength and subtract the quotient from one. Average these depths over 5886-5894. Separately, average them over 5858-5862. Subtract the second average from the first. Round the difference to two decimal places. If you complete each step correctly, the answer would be 0.15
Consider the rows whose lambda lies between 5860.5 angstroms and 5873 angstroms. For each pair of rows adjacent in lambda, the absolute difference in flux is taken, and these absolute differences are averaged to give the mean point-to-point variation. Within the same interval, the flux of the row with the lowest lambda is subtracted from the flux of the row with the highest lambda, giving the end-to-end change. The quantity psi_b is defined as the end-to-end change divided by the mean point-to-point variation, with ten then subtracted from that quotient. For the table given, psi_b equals -10.4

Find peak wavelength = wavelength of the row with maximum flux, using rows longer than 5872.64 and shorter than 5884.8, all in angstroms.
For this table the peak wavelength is 5873.32 angstroms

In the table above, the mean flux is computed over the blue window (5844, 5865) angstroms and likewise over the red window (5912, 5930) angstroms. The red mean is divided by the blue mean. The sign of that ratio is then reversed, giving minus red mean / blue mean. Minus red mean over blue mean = -1.00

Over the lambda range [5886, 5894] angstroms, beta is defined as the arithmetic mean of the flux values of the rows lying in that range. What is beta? 11.2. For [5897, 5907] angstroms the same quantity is 13.4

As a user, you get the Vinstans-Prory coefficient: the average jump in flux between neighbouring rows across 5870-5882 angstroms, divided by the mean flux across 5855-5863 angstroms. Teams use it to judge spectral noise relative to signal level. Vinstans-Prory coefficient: 0.039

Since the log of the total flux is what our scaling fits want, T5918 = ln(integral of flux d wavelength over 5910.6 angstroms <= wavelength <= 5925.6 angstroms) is 5.36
